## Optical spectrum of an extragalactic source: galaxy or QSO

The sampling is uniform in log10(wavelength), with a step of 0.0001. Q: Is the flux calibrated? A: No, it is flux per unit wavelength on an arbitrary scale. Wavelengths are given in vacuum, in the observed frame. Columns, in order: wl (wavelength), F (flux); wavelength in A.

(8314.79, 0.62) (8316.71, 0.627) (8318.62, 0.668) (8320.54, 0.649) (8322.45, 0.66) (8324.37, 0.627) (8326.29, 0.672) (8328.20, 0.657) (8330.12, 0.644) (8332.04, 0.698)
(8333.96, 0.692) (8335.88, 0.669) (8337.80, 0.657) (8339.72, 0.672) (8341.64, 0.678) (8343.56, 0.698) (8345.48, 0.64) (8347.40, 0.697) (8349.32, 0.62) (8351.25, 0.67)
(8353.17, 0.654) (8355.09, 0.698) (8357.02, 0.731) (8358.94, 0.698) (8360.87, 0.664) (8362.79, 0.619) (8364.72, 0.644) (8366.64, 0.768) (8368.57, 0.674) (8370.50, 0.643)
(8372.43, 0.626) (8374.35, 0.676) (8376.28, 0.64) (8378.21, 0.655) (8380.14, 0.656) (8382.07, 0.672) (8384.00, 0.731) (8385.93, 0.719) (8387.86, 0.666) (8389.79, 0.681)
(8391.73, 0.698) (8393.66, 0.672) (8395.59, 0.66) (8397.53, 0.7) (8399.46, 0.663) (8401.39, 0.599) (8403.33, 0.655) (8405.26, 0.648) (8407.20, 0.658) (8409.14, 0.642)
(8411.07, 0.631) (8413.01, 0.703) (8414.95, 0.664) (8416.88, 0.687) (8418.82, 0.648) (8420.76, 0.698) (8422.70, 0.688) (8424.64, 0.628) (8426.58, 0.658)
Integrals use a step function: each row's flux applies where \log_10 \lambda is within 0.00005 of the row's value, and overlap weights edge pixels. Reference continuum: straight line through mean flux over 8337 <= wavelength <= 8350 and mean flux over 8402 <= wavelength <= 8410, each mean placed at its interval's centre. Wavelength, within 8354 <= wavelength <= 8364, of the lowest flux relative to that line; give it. 8362.79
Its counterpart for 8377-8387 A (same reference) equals 8378.21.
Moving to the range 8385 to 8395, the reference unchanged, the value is 8387.86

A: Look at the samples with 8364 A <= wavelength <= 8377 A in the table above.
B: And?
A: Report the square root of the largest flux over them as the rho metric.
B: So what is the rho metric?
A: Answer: 0.876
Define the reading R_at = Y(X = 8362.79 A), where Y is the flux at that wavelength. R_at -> 0.619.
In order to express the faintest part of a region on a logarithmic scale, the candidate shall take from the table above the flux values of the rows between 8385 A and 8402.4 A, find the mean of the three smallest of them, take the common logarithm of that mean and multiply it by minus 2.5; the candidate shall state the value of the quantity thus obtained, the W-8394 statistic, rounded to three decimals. 0.483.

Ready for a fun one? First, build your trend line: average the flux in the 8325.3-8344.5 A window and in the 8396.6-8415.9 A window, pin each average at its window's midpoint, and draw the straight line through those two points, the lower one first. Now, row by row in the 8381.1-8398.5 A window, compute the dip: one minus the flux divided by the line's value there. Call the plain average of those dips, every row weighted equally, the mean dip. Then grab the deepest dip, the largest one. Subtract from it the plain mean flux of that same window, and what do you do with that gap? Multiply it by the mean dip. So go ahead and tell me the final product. 0.030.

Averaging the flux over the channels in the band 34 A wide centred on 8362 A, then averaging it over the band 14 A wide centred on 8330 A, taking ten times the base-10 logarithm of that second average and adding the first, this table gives -1.10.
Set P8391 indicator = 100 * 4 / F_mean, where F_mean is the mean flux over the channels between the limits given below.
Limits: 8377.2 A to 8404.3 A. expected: 594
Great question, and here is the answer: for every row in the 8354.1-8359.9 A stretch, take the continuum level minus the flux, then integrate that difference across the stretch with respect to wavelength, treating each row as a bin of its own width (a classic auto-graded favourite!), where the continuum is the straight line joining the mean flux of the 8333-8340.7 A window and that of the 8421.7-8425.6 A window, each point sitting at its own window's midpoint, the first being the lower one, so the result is -0.23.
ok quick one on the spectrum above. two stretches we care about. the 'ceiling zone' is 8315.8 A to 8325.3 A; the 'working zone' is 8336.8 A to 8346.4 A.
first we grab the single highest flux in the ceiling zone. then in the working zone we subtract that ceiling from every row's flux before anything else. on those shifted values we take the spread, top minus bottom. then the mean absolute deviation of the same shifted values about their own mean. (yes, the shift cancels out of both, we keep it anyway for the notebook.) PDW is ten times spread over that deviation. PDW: 35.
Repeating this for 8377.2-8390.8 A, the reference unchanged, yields 32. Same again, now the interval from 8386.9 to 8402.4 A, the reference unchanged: 50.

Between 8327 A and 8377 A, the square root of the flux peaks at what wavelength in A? 8366.64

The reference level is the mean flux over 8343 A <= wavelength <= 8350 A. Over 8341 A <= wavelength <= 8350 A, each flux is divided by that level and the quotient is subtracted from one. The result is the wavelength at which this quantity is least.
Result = 8343.56 A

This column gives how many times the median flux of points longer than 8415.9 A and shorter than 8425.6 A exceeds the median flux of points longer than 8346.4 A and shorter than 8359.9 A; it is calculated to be 0.986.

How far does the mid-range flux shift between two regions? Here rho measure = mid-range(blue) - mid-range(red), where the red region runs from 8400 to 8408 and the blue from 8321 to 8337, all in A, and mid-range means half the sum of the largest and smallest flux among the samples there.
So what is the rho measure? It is 0.034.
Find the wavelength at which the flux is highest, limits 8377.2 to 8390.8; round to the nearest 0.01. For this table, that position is 8384.00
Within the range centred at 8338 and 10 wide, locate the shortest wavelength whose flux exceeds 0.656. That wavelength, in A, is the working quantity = 8333.96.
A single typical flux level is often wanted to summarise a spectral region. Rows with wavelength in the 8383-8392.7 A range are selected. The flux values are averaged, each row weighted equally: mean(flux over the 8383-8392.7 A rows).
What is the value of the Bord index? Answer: 0.699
